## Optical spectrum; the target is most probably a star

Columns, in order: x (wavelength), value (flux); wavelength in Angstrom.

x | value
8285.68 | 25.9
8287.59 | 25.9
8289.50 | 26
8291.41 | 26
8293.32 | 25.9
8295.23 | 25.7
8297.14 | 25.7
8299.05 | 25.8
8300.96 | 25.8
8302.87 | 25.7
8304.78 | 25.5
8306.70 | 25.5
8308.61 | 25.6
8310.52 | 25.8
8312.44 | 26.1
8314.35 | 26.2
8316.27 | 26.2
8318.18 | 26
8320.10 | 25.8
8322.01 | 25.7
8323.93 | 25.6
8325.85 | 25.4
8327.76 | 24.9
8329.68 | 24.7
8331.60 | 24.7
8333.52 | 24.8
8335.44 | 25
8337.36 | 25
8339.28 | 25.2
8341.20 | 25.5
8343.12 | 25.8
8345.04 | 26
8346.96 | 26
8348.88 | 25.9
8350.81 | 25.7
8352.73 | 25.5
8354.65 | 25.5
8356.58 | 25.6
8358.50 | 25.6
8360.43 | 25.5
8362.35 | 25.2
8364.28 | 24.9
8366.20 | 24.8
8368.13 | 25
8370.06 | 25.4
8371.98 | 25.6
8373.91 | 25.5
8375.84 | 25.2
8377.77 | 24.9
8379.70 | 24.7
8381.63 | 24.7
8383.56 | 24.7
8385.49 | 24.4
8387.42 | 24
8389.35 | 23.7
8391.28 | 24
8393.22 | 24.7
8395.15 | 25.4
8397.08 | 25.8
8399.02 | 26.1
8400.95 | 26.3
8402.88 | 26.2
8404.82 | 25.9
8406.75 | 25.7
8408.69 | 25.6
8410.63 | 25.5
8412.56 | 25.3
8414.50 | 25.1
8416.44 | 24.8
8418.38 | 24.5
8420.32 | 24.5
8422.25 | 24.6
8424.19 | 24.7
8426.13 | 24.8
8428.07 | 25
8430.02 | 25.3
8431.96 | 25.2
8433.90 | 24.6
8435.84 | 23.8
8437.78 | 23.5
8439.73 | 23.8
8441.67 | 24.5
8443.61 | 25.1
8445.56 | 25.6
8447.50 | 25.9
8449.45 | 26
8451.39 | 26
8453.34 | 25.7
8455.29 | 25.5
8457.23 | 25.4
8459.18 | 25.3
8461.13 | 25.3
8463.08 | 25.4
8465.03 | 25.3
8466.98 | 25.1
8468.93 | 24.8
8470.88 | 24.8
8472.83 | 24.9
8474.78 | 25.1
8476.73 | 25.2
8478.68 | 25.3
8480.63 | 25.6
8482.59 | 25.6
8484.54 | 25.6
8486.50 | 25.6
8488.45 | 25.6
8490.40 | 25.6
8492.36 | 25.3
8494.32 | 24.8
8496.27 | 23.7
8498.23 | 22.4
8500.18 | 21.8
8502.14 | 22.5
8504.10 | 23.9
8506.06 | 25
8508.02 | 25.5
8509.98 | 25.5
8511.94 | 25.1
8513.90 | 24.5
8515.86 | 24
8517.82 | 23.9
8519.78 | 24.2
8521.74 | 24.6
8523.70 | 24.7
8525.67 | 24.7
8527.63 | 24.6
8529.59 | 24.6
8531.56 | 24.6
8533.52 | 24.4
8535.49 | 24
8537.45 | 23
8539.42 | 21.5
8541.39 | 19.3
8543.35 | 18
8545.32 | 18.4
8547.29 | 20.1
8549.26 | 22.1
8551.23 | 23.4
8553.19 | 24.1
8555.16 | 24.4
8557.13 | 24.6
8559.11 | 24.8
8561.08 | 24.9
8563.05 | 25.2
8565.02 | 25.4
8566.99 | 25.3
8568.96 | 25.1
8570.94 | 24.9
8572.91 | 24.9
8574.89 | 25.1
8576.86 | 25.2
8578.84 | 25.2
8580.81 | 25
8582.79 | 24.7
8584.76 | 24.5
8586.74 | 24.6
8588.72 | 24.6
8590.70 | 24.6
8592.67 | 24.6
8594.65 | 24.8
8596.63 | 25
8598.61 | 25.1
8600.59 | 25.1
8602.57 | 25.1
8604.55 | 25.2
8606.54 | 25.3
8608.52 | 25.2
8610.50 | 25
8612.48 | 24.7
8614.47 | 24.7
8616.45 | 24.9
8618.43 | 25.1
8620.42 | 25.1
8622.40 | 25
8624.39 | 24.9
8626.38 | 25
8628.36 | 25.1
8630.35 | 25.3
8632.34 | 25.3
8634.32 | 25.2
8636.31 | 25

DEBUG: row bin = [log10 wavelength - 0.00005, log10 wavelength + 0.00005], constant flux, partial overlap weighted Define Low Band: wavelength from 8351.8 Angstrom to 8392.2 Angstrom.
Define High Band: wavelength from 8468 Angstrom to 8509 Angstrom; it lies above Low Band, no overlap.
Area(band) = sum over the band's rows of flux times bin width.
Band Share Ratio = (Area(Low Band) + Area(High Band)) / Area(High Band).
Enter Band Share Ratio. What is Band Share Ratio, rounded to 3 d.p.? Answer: 1.997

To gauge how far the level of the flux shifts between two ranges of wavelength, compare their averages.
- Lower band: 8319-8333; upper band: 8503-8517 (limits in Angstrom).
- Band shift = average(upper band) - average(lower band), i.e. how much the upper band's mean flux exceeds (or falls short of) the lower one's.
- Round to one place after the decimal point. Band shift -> -0.5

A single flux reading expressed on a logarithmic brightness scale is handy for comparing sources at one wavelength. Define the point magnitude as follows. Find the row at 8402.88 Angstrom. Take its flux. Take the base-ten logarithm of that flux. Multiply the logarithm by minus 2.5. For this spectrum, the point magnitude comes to -3.55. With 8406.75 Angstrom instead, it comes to -3.52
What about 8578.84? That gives -3.50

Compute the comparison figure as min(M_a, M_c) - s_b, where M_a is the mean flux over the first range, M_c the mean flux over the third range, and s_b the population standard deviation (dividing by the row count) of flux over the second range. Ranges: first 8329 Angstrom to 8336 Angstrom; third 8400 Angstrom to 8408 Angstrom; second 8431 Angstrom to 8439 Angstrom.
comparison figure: 24.1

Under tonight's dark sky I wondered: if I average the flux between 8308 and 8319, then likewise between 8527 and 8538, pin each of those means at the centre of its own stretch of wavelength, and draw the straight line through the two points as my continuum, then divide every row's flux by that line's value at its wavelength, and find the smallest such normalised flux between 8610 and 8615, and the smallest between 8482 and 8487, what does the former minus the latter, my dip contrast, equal 0.01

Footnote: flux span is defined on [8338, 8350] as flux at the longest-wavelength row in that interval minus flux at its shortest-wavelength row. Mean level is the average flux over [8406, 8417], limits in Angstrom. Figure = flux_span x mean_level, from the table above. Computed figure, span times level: 18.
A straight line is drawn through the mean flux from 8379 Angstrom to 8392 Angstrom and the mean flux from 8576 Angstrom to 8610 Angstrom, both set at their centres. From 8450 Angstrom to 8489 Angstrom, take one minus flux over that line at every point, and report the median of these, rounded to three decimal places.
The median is -0.033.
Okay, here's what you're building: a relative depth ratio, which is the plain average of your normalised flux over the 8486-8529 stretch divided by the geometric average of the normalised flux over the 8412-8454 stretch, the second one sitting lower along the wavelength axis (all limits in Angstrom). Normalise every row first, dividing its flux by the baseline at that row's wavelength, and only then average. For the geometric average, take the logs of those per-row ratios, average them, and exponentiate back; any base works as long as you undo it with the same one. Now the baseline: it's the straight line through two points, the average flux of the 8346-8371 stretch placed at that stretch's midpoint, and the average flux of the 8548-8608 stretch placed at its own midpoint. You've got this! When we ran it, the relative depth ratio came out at 0.990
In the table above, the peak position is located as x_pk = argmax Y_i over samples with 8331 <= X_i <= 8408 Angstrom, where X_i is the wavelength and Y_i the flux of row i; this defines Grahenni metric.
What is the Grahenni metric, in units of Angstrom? 8400.95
